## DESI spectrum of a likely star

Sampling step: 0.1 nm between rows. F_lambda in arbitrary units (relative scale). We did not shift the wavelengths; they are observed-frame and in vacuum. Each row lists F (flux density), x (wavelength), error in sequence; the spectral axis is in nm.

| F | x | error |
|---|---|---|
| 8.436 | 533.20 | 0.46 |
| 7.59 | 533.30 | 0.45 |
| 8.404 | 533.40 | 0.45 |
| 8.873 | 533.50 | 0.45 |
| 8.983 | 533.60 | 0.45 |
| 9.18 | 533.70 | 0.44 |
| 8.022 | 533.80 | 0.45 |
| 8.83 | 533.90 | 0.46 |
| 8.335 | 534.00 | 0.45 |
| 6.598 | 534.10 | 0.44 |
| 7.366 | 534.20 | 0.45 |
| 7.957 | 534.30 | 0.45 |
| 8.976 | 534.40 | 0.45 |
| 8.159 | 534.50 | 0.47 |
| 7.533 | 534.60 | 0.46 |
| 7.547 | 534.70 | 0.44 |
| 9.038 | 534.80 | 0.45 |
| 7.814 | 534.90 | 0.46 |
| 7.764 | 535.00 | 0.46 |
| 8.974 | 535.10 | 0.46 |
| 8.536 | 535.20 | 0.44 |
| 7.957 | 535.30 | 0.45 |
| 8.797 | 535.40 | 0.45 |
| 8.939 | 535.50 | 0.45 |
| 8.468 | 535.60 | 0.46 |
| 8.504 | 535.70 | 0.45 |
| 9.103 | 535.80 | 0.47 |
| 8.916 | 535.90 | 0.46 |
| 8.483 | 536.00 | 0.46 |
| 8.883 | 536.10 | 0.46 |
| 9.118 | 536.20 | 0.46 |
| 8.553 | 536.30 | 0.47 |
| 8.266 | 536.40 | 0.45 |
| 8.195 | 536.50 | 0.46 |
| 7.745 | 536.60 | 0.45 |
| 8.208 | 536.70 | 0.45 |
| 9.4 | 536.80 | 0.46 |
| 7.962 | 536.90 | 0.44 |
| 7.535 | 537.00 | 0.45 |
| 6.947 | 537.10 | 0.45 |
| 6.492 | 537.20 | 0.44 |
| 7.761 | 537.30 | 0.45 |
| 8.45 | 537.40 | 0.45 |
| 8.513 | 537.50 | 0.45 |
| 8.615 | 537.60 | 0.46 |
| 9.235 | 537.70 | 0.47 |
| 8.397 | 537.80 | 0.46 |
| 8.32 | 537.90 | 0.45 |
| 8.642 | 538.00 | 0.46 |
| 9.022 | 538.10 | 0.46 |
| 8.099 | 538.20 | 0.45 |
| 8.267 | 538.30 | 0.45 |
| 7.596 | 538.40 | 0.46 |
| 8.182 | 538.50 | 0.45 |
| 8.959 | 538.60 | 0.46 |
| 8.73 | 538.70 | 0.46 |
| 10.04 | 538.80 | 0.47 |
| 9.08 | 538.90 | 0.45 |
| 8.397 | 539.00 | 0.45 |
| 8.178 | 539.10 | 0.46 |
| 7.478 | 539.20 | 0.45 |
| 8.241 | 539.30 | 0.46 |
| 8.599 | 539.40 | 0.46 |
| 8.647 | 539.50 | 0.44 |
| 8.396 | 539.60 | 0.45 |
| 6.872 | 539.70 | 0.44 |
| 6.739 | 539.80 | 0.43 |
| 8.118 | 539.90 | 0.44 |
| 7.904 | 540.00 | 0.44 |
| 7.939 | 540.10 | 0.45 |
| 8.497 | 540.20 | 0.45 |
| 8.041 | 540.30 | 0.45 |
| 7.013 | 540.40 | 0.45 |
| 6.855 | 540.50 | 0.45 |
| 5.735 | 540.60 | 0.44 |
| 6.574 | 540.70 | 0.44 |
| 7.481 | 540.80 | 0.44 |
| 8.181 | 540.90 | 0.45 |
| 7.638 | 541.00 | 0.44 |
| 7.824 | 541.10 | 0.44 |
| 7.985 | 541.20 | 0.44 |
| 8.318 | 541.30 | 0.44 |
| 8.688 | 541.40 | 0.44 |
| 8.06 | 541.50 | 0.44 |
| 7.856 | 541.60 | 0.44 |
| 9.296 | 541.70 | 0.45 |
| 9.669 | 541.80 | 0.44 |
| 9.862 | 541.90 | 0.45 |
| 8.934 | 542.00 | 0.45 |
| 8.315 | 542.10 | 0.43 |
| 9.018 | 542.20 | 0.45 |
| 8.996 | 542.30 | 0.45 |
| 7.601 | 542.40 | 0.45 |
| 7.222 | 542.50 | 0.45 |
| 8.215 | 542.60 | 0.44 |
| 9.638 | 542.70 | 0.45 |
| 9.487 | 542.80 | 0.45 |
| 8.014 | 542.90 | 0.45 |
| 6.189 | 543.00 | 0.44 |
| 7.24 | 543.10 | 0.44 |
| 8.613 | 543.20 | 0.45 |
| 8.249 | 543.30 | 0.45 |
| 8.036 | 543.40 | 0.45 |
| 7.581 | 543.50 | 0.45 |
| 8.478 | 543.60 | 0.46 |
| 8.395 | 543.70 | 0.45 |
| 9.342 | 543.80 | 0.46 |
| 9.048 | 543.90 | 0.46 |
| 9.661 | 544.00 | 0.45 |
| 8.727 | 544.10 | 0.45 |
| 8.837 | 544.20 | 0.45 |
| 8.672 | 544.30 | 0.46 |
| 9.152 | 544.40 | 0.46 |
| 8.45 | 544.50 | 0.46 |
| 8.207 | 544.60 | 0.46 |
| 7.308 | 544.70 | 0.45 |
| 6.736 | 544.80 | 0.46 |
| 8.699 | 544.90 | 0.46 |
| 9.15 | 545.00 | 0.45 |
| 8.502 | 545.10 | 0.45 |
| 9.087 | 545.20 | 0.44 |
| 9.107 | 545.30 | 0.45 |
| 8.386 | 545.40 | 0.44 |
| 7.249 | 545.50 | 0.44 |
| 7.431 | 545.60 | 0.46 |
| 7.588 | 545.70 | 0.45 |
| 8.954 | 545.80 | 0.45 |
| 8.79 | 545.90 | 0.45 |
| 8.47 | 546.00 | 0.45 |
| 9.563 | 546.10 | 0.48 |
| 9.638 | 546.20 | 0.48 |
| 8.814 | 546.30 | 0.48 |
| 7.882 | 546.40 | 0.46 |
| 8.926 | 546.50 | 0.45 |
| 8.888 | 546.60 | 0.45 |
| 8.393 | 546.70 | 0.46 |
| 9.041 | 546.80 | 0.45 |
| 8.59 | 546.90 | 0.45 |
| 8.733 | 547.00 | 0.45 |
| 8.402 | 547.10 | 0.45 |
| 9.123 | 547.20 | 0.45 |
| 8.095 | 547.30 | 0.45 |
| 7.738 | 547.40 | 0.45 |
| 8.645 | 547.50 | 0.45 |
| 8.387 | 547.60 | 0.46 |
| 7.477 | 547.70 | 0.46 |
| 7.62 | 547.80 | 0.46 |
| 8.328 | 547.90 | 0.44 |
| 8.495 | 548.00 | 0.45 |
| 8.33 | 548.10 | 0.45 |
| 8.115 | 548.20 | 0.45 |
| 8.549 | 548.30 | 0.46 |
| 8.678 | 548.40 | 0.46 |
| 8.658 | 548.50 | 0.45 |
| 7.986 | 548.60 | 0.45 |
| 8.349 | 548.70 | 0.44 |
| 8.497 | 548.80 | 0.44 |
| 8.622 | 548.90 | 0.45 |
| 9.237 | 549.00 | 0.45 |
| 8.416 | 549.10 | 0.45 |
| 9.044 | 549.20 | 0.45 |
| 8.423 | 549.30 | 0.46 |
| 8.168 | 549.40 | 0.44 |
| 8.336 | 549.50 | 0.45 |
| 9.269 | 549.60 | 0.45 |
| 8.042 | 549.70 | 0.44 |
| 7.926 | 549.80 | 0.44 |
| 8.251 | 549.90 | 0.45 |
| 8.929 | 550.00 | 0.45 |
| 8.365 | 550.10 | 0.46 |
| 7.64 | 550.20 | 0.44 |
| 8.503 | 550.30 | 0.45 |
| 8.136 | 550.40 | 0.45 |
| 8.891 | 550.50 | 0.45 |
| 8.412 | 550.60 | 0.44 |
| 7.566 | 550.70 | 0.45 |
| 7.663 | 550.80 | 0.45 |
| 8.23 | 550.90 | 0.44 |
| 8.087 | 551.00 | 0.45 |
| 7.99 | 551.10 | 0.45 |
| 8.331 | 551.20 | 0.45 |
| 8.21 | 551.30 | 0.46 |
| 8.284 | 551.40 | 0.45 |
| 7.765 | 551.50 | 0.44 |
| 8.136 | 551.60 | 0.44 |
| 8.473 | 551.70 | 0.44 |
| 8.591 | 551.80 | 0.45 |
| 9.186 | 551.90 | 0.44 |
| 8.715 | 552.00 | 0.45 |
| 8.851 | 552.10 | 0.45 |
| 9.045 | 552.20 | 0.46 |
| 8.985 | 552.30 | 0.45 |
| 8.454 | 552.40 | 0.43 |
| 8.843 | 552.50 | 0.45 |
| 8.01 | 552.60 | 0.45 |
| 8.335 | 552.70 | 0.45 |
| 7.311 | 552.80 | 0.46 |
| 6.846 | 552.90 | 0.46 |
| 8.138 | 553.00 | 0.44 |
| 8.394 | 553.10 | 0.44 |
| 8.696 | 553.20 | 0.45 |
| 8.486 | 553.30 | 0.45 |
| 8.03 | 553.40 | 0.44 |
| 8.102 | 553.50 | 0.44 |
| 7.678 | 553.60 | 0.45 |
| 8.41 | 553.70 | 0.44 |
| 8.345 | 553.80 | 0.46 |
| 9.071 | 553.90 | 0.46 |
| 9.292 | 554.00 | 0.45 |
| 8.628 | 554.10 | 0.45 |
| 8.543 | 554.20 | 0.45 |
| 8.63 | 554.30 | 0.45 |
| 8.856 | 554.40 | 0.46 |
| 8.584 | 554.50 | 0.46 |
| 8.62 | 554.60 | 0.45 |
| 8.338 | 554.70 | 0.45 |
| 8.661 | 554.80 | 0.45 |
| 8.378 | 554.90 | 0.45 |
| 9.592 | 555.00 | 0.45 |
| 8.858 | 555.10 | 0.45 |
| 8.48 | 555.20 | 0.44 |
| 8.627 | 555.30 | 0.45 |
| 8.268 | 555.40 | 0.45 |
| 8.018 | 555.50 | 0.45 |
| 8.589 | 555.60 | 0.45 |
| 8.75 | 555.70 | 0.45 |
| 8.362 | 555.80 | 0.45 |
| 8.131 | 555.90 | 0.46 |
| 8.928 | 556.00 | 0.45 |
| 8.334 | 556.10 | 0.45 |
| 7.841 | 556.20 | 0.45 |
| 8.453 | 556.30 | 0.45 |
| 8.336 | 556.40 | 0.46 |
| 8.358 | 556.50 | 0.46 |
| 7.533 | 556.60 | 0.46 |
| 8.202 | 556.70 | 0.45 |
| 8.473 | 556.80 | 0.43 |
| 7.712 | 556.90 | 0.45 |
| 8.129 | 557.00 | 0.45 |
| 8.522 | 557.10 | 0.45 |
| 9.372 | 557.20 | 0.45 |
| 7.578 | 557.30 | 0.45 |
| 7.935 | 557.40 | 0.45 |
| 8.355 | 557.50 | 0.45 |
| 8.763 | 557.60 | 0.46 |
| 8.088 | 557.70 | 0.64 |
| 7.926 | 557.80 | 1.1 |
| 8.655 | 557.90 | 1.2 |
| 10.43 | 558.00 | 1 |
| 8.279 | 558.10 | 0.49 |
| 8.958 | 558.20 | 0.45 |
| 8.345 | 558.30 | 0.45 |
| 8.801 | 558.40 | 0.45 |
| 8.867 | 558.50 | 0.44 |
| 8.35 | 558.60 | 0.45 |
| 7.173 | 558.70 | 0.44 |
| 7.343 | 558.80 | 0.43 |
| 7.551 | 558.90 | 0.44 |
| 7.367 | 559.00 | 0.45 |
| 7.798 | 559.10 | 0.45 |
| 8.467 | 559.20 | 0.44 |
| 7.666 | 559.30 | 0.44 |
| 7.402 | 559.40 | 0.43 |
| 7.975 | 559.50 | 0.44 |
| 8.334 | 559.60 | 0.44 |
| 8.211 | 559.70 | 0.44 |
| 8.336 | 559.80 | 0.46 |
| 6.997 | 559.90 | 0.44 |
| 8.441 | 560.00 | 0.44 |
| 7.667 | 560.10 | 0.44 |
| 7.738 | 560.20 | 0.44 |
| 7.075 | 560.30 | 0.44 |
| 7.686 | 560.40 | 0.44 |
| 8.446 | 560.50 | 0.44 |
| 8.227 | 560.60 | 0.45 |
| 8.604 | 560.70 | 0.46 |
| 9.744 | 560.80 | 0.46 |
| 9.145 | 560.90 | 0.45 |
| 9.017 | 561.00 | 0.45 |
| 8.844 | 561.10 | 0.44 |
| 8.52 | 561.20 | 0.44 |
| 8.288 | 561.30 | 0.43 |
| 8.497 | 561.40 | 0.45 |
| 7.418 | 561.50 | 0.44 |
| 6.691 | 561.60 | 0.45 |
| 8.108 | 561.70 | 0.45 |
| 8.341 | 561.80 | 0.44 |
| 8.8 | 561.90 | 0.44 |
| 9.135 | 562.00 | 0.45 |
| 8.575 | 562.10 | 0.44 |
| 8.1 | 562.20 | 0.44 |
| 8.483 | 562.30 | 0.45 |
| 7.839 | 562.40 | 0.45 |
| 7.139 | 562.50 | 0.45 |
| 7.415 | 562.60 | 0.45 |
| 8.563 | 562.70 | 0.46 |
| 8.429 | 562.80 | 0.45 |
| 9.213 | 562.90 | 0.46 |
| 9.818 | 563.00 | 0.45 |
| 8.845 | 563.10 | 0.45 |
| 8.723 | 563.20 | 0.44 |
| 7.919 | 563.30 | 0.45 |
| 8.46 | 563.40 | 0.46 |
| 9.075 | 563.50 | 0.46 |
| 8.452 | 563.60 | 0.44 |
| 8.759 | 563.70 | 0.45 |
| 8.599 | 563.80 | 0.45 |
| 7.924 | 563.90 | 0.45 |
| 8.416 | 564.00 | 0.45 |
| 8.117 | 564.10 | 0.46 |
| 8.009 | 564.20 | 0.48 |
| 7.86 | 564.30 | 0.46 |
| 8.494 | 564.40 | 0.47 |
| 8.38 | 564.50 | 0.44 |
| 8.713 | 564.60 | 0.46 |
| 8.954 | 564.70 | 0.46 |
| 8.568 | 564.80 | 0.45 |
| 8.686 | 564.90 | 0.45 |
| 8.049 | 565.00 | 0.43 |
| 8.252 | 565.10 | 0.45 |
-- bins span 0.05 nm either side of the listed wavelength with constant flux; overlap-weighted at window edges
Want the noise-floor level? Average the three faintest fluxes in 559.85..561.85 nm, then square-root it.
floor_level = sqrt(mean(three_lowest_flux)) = 2.63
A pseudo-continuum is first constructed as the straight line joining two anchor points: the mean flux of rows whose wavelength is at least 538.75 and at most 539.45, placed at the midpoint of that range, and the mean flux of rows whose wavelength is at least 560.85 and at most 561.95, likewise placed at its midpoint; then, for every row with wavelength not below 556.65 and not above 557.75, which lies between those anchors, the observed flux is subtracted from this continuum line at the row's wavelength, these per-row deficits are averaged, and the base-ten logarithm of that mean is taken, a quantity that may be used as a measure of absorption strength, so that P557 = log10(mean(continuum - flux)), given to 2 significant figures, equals -1.0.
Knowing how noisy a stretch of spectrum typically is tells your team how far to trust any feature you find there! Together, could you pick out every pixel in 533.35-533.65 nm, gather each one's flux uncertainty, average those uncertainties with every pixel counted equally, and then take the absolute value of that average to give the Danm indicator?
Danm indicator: 0.450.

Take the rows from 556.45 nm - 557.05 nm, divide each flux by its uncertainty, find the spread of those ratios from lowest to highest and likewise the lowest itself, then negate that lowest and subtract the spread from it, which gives -19.7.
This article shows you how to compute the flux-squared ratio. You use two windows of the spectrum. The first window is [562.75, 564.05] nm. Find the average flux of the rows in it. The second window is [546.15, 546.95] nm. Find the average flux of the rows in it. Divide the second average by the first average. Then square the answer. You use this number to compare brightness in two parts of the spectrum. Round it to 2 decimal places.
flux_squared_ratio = 1.02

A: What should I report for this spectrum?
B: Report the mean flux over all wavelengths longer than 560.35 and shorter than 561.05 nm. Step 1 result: 8.70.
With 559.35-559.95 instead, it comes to 7.88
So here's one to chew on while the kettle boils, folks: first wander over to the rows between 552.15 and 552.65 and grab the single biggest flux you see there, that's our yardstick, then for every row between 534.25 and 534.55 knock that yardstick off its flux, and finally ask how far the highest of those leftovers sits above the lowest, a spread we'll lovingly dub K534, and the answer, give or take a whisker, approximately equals 1.0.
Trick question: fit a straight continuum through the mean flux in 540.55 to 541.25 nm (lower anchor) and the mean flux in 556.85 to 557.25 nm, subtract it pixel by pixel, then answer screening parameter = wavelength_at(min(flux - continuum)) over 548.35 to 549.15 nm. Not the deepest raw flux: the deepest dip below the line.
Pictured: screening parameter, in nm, 548.60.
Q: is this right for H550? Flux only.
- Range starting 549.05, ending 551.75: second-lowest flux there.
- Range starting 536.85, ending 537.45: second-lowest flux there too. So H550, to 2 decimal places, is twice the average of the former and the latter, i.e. 14.59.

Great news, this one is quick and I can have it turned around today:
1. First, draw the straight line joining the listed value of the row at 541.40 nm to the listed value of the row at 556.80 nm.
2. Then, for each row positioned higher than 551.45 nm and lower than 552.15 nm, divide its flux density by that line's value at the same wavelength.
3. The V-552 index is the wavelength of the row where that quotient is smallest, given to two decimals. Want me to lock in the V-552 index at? 551.50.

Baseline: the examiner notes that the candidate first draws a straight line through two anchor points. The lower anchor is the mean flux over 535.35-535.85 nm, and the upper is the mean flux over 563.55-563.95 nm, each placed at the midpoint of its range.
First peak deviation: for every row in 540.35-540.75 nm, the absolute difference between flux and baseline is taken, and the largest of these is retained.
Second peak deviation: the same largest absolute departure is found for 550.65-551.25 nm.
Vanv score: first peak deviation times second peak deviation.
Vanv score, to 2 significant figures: 3.0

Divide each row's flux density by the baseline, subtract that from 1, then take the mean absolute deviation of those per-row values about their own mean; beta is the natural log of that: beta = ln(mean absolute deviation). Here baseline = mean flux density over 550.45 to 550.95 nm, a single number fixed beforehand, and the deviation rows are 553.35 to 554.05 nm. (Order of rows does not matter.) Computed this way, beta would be -2.9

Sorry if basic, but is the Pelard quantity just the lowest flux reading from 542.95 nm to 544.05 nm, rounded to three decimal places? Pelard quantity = 6.189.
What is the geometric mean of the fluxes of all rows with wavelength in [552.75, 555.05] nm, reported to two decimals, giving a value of 8.40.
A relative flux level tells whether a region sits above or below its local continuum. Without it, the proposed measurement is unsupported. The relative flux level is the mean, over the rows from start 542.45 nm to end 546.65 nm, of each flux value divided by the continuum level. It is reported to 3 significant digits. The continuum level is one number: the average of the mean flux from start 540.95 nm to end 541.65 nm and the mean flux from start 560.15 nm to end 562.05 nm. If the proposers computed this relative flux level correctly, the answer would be 1.03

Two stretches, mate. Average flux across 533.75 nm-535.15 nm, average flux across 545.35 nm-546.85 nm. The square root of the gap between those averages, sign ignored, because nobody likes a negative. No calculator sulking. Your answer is 0.68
